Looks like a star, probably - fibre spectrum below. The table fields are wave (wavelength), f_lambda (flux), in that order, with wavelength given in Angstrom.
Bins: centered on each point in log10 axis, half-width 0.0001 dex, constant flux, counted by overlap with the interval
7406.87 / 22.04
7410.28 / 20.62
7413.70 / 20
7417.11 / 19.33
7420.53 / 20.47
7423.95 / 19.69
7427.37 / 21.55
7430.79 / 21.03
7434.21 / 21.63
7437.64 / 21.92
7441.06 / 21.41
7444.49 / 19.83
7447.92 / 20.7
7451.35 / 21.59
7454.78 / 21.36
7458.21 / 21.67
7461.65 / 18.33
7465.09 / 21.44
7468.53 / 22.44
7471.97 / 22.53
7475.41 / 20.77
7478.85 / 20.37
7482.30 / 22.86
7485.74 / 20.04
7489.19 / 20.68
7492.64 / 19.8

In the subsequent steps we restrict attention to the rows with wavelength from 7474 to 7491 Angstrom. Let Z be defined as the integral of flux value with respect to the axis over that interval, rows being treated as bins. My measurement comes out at 356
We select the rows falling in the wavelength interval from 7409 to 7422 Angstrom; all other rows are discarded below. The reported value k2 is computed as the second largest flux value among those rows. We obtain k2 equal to 20.47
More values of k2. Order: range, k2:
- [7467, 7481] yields 22.44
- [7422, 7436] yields 21.55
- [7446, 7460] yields 21.59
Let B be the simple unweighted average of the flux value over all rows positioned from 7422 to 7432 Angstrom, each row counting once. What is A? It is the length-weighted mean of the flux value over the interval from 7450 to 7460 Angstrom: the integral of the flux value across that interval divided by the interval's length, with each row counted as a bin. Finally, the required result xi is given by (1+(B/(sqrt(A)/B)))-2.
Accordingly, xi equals 92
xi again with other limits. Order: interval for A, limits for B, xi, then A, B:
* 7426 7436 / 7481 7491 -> 96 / 21.4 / 21.2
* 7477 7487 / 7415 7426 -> 85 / 21.1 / 19.8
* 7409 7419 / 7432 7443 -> 104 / 20.0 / 21.7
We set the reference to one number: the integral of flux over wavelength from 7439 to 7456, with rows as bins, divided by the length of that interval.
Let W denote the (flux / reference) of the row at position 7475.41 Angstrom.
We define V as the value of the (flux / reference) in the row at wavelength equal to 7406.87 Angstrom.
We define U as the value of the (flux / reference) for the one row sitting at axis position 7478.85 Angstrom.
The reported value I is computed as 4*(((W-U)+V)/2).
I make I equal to 2.14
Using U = 0.97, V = 1.05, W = 0.99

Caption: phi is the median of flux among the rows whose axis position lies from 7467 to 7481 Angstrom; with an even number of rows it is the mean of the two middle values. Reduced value 21.6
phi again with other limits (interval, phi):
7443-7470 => 21.4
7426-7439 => 21.6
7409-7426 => 20.0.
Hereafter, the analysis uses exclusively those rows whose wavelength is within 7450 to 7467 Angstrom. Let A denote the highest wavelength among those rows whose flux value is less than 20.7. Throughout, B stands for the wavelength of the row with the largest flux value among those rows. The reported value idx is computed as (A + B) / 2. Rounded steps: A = 7461.65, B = 7458.21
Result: 7459.9 Angstrom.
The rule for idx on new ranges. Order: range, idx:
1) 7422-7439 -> 7430.8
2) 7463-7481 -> 7475.4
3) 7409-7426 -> 7417.1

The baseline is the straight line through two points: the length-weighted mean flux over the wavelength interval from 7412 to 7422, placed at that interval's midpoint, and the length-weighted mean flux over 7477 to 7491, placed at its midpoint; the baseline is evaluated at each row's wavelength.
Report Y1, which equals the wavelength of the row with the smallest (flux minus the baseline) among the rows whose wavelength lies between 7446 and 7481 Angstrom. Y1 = 7461.65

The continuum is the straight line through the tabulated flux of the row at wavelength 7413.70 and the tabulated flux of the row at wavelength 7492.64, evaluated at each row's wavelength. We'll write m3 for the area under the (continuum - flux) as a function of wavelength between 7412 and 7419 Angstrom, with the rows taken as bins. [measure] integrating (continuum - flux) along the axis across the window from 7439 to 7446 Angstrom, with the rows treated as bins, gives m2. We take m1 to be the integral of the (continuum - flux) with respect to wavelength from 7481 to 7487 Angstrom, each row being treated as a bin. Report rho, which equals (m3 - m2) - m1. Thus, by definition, 17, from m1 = -10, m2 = -5.5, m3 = 2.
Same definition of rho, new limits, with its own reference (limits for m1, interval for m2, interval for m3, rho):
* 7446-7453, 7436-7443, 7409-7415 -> 18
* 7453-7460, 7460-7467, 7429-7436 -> 2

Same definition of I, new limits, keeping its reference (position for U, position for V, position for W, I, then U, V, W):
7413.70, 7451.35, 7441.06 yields 2.19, 0.95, 1.03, 1.02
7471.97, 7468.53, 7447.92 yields 1.96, 1.07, 1.07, 0.99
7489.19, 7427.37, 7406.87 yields 2.18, 0.99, 1.03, 1.05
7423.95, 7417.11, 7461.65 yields 1.71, 0.94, 0.92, 0.87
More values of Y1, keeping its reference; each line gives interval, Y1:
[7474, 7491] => 7485.74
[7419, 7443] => 7423.95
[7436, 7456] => 7444.49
